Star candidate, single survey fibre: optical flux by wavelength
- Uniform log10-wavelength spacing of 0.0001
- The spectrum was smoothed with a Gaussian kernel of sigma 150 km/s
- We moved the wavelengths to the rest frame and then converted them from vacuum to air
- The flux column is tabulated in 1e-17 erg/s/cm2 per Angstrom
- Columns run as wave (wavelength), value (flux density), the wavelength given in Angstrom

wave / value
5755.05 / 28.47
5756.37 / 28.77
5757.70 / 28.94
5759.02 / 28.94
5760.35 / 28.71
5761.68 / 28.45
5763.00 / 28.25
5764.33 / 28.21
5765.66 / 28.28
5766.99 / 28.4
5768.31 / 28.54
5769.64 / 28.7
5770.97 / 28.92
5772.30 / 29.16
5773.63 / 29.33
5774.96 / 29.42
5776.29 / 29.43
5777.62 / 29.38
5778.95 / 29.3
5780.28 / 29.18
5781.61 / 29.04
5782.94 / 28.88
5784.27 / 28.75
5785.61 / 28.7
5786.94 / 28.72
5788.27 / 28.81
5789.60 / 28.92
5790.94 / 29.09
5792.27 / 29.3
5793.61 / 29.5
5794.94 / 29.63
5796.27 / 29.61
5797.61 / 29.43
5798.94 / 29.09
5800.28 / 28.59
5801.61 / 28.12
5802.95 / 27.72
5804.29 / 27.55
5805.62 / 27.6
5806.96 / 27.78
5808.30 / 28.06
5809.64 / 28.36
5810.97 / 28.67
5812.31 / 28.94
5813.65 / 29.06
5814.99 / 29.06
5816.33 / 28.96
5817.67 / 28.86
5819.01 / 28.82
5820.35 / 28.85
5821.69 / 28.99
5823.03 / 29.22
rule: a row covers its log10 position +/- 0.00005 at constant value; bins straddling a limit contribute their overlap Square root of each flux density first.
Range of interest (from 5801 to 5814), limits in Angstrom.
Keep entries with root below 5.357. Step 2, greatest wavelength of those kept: 5810.97 Angstrom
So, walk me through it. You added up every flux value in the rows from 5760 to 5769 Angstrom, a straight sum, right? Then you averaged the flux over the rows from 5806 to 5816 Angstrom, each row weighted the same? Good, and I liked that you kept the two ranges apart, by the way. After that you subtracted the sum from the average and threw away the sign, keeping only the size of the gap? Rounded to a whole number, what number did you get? 170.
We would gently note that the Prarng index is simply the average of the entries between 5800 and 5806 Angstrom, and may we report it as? 27.9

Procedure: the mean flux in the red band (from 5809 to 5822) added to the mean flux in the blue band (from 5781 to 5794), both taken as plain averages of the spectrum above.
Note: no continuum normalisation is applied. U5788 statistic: 57.8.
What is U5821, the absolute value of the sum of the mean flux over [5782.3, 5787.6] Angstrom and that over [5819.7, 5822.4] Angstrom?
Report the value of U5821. 57.68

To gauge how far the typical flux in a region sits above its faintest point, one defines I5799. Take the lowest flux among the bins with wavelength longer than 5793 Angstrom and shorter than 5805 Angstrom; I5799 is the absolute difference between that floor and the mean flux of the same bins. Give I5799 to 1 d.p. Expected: 1.3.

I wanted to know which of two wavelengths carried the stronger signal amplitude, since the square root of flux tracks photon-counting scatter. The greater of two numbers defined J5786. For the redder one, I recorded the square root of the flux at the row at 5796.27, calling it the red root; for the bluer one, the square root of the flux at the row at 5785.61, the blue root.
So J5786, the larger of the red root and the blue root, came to 5.44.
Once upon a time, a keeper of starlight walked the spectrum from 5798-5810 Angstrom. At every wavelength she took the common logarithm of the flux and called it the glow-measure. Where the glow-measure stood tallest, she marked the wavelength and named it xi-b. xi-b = 5798.94 Angstrom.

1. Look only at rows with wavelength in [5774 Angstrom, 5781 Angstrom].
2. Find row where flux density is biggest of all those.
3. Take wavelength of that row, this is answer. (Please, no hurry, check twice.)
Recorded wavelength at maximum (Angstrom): 5776.29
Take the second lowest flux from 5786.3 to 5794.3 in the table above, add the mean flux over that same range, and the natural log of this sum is 4.058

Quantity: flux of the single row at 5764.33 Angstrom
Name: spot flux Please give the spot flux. 28.21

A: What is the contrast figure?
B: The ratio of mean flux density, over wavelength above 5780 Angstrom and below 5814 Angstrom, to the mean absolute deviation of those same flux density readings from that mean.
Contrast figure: 60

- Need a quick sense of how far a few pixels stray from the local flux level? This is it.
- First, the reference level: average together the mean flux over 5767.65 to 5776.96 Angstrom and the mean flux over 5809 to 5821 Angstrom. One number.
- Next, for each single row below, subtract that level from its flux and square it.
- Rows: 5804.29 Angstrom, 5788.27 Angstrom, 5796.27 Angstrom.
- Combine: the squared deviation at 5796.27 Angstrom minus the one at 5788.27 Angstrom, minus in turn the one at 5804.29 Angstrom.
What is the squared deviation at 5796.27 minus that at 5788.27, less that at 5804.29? -1.6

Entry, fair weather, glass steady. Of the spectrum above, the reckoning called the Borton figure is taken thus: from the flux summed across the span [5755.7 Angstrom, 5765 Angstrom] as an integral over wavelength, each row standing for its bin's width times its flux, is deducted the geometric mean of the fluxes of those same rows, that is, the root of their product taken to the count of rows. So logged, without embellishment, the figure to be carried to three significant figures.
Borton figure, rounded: 237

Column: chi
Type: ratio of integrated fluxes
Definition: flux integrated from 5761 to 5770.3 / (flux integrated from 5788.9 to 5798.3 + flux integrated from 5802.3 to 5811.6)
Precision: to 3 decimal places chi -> 0.493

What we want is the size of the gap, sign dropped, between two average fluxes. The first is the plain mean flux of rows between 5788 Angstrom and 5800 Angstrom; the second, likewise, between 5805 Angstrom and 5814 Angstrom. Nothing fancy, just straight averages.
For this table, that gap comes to 0.9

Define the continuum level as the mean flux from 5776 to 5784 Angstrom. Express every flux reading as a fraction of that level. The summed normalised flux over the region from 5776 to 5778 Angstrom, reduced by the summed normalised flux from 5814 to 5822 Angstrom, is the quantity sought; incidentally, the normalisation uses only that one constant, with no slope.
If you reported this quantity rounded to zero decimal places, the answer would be -4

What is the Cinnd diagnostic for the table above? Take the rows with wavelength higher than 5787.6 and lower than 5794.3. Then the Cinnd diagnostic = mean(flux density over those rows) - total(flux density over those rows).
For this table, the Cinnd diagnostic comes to -116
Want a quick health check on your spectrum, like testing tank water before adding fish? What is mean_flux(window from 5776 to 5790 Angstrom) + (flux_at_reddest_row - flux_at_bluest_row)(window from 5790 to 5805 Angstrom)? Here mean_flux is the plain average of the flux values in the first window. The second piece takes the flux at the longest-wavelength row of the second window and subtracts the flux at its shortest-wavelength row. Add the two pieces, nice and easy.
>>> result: 27.47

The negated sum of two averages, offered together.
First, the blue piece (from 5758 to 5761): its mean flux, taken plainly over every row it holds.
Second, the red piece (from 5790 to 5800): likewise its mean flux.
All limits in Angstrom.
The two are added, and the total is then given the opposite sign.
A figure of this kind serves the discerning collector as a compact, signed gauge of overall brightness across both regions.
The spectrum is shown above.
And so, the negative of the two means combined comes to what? -58.2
